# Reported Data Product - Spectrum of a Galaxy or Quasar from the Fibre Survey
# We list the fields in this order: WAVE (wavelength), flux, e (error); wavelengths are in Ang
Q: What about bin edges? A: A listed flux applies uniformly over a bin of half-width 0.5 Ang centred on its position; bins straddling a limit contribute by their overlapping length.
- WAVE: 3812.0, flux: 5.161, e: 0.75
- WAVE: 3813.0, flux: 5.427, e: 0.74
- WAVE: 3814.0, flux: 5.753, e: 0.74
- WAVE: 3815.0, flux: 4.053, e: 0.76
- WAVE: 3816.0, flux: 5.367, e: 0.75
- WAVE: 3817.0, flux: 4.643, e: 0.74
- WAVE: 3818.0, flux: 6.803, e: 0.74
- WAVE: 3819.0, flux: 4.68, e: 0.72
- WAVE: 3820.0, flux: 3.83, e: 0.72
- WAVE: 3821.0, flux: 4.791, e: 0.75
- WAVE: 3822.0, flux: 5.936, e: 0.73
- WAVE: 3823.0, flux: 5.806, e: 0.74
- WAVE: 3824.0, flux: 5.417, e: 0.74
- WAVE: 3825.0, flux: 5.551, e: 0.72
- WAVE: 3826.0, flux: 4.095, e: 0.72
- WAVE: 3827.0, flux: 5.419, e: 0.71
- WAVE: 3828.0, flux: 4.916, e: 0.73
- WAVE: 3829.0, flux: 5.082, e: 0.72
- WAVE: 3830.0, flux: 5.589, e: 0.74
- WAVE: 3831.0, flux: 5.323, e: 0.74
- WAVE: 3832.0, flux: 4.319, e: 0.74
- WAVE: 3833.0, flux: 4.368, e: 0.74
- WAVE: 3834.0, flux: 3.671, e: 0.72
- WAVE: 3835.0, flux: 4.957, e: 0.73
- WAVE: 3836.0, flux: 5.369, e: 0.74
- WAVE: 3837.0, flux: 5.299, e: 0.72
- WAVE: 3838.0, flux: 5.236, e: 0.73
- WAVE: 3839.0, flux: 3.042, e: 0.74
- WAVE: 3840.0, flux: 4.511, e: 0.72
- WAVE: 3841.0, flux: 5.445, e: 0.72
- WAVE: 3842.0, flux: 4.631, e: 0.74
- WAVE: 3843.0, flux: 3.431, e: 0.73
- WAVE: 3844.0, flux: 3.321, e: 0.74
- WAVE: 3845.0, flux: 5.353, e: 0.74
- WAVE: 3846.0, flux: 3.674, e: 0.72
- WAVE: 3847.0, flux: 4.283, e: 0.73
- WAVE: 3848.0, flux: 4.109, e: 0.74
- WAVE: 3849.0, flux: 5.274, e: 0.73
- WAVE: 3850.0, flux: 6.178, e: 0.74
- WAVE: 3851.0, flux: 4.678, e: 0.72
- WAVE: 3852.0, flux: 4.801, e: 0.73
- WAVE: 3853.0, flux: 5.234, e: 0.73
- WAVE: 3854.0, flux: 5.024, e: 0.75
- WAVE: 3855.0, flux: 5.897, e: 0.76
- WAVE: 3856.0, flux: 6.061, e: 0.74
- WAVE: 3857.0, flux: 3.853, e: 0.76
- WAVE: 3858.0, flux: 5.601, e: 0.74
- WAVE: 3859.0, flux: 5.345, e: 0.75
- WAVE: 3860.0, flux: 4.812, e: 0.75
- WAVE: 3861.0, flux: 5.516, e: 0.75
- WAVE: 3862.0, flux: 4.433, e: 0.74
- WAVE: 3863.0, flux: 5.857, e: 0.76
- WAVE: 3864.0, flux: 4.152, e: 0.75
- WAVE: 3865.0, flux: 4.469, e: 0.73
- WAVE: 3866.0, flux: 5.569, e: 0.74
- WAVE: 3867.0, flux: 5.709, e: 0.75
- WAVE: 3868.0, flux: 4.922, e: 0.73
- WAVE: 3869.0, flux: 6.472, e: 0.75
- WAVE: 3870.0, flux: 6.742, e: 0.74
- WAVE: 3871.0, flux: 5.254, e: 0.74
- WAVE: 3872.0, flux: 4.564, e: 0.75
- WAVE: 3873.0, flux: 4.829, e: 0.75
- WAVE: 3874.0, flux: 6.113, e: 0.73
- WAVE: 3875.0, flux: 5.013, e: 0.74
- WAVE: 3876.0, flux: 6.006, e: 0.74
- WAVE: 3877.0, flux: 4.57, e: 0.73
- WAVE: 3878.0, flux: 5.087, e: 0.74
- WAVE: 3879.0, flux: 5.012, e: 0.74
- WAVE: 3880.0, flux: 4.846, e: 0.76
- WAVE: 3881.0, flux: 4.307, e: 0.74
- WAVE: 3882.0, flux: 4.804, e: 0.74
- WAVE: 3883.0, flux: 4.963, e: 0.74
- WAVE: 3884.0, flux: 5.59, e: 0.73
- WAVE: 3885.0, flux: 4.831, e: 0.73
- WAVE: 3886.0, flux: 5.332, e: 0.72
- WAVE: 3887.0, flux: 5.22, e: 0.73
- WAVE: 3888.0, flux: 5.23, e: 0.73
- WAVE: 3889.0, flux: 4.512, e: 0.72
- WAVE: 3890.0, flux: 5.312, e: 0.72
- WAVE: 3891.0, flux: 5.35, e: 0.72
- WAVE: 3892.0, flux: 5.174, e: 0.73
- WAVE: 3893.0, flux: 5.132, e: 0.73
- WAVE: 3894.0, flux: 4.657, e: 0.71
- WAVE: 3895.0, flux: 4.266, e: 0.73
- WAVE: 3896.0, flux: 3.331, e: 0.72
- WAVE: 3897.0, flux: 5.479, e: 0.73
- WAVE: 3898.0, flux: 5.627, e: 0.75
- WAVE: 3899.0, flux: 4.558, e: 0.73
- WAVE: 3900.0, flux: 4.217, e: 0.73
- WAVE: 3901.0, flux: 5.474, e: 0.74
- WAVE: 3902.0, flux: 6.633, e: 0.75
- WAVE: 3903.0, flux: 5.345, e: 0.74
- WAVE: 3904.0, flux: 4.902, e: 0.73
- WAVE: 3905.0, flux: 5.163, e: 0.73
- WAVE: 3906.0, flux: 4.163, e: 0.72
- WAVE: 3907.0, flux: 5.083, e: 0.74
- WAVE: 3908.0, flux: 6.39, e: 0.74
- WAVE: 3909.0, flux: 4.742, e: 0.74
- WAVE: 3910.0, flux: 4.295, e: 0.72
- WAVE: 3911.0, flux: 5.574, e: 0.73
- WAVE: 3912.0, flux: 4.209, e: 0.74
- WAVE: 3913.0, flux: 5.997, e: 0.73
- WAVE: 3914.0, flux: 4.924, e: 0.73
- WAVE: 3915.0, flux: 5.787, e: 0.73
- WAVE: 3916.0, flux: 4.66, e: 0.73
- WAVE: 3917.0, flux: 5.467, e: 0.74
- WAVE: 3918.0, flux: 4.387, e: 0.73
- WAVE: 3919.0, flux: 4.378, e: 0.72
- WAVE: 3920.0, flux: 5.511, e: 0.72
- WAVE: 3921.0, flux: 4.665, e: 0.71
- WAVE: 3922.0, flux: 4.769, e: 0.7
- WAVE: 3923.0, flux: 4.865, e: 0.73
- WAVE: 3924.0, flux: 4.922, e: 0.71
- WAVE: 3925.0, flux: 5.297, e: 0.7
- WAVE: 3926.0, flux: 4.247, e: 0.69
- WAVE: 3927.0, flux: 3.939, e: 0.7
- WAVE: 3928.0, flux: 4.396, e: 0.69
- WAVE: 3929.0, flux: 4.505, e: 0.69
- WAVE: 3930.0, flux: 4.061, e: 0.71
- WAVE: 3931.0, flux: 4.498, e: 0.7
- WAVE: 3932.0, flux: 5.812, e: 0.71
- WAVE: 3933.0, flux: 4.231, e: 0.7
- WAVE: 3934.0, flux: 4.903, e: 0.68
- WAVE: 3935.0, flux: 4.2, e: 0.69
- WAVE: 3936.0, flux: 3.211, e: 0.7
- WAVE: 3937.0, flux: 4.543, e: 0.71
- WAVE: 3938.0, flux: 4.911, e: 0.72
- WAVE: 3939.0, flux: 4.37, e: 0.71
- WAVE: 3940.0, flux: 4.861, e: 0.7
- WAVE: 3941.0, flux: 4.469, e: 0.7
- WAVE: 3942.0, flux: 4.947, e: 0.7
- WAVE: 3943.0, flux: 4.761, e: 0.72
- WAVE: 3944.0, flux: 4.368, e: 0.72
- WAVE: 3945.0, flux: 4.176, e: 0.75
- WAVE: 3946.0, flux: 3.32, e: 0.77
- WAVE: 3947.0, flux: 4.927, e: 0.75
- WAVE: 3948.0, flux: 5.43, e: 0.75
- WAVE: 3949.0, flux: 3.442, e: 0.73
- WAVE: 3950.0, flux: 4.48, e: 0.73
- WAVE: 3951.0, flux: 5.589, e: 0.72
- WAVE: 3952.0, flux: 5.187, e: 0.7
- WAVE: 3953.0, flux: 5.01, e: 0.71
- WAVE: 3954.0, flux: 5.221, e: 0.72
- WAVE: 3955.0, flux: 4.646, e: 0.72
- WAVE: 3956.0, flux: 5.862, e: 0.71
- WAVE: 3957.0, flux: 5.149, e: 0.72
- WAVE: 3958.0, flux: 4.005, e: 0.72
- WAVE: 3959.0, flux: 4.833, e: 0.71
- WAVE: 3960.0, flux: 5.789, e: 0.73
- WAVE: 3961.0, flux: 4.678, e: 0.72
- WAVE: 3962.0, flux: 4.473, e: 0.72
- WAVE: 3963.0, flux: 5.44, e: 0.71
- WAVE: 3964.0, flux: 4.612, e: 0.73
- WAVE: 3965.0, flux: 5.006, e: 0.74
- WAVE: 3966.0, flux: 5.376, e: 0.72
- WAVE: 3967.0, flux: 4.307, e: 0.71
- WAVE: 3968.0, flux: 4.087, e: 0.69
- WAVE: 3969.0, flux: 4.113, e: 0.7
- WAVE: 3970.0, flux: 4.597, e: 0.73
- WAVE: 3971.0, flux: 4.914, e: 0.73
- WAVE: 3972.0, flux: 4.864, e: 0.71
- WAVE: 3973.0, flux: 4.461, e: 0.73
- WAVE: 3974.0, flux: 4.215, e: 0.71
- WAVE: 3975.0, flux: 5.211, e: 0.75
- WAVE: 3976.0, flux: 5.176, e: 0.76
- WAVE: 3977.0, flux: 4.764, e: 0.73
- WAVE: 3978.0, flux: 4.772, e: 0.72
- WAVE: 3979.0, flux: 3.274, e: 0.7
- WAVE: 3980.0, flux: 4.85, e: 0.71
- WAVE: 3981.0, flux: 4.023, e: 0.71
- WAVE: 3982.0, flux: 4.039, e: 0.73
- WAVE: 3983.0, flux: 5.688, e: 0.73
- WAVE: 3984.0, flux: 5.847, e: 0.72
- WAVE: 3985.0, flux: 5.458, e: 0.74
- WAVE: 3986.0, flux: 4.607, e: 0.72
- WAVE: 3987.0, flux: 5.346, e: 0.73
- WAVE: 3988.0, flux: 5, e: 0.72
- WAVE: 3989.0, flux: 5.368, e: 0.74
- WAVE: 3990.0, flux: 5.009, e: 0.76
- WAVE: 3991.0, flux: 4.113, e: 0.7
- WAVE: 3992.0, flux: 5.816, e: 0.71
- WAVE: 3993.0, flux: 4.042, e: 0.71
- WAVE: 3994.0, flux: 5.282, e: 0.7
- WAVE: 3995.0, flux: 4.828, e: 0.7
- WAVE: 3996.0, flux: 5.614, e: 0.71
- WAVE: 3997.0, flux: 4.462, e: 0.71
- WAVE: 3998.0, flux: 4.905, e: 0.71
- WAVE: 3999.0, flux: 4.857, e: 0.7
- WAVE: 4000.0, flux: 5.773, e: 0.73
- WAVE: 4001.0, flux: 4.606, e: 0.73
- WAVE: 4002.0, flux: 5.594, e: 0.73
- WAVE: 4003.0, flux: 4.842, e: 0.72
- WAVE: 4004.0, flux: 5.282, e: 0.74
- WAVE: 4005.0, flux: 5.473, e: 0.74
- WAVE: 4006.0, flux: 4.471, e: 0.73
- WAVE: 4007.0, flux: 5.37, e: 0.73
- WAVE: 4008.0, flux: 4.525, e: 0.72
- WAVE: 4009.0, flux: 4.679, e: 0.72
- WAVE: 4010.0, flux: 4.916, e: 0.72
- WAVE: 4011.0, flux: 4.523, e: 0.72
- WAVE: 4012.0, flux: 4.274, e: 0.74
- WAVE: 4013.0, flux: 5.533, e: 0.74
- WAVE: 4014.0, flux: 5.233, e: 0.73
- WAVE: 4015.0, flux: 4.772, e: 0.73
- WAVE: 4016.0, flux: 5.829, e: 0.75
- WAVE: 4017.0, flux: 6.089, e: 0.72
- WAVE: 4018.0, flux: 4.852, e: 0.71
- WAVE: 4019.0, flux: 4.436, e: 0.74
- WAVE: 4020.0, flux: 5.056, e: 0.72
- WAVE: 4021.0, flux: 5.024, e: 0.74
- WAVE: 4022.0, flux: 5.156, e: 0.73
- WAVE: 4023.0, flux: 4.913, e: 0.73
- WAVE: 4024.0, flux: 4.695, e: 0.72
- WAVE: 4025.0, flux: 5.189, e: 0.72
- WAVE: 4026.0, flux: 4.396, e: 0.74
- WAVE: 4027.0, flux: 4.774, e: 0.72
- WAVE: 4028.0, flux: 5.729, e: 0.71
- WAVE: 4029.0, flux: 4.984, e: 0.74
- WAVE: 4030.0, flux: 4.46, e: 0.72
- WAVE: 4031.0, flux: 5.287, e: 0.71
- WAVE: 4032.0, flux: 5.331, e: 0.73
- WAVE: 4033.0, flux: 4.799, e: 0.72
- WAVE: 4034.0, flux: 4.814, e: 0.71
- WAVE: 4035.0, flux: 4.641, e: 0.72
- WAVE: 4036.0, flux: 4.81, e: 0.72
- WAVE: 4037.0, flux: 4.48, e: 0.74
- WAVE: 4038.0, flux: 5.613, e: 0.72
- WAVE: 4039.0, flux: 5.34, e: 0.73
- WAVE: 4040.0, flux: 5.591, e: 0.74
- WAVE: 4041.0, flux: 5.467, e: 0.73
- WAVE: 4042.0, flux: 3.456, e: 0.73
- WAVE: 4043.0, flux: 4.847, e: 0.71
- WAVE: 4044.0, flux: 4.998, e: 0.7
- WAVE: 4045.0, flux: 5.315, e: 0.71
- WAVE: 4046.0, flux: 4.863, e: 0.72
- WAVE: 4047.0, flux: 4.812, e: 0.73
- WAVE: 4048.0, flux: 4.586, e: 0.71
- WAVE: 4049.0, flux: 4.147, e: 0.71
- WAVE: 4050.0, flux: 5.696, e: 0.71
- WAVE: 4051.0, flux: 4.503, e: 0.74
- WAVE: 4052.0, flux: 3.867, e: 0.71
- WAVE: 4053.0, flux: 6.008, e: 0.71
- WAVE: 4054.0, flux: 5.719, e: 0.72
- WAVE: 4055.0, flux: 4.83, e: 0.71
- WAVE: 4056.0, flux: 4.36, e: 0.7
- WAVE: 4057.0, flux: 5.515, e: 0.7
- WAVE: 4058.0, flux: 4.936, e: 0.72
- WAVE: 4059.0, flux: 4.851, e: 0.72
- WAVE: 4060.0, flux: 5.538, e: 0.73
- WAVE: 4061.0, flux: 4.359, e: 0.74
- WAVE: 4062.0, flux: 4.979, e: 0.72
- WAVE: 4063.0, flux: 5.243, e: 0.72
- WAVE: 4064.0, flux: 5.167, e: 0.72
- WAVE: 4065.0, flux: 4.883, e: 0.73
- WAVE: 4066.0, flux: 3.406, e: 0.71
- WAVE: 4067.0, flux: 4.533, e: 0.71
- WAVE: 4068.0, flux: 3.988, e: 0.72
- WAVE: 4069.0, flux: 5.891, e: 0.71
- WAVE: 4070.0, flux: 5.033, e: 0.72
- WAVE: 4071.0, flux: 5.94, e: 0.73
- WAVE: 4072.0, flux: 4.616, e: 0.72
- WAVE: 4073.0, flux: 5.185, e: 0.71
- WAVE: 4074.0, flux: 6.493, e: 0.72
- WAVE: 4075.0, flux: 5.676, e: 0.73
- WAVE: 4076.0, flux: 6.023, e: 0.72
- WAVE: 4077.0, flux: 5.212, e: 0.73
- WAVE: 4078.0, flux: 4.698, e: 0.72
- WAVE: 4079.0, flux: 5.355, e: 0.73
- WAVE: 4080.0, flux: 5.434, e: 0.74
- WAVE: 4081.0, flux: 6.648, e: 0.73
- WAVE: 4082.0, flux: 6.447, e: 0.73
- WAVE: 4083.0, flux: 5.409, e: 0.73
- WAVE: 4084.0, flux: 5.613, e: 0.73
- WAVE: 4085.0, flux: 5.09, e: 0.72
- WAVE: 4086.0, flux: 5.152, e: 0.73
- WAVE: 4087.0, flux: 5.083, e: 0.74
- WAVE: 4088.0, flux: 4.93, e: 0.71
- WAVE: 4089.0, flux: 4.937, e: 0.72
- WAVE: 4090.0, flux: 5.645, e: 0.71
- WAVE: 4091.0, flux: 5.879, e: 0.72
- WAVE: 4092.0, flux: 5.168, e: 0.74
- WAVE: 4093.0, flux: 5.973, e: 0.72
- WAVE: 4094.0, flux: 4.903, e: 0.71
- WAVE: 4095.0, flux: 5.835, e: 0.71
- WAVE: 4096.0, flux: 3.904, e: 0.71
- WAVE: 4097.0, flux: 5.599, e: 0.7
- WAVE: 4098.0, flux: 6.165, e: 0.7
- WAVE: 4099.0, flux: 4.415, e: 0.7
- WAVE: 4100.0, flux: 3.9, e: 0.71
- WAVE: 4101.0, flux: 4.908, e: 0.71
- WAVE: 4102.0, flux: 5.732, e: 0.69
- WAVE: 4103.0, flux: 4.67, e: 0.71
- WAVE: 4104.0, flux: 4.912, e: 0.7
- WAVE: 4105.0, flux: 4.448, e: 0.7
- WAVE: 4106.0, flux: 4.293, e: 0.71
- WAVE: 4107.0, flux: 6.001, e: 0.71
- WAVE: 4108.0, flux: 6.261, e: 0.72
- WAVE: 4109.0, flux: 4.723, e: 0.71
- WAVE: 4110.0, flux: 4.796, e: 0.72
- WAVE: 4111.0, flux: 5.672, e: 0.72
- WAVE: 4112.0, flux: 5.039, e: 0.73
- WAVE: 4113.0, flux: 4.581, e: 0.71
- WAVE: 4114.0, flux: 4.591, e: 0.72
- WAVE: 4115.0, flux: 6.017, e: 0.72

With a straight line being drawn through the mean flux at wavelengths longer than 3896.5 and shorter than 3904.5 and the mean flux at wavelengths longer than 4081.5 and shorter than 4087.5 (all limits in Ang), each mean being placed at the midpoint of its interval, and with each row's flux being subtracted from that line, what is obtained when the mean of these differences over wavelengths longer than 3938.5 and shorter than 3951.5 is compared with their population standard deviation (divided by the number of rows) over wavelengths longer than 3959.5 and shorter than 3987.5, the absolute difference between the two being 0.17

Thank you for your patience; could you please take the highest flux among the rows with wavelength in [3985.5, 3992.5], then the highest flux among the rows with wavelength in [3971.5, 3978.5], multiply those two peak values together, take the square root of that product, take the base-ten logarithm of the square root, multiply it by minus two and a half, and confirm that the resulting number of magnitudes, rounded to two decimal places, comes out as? -1.85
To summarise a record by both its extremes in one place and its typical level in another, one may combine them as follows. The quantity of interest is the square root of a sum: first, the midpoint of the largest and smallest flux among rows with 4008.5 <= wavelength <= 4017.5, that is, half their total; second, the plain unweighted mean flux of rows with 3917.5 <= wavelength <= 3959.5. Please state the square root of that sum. 3.14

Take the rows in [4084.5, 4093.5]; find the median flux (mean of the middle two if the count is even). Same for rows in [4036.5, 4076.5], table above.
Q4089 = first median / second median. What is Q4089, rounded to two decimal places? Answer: 1.03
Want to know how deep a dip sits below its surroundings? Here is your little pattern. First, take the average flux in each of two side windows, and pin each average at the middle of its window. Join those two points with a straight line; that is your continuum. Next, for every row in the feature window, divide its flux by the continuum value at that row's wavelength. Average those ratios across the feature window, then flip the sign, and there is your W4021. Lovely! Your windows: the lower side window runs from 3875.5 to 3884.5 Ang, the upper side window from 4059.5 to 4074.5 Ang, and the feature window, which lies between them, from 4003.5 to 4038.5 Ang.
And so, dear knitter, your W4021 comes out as -0.99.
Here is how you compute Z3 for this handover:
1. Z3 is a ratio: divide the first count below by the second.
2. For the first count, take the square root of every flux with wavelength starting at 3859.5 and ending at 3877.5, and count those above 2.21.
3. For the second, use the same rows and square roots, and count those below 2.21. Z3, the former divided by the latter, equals 1.57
